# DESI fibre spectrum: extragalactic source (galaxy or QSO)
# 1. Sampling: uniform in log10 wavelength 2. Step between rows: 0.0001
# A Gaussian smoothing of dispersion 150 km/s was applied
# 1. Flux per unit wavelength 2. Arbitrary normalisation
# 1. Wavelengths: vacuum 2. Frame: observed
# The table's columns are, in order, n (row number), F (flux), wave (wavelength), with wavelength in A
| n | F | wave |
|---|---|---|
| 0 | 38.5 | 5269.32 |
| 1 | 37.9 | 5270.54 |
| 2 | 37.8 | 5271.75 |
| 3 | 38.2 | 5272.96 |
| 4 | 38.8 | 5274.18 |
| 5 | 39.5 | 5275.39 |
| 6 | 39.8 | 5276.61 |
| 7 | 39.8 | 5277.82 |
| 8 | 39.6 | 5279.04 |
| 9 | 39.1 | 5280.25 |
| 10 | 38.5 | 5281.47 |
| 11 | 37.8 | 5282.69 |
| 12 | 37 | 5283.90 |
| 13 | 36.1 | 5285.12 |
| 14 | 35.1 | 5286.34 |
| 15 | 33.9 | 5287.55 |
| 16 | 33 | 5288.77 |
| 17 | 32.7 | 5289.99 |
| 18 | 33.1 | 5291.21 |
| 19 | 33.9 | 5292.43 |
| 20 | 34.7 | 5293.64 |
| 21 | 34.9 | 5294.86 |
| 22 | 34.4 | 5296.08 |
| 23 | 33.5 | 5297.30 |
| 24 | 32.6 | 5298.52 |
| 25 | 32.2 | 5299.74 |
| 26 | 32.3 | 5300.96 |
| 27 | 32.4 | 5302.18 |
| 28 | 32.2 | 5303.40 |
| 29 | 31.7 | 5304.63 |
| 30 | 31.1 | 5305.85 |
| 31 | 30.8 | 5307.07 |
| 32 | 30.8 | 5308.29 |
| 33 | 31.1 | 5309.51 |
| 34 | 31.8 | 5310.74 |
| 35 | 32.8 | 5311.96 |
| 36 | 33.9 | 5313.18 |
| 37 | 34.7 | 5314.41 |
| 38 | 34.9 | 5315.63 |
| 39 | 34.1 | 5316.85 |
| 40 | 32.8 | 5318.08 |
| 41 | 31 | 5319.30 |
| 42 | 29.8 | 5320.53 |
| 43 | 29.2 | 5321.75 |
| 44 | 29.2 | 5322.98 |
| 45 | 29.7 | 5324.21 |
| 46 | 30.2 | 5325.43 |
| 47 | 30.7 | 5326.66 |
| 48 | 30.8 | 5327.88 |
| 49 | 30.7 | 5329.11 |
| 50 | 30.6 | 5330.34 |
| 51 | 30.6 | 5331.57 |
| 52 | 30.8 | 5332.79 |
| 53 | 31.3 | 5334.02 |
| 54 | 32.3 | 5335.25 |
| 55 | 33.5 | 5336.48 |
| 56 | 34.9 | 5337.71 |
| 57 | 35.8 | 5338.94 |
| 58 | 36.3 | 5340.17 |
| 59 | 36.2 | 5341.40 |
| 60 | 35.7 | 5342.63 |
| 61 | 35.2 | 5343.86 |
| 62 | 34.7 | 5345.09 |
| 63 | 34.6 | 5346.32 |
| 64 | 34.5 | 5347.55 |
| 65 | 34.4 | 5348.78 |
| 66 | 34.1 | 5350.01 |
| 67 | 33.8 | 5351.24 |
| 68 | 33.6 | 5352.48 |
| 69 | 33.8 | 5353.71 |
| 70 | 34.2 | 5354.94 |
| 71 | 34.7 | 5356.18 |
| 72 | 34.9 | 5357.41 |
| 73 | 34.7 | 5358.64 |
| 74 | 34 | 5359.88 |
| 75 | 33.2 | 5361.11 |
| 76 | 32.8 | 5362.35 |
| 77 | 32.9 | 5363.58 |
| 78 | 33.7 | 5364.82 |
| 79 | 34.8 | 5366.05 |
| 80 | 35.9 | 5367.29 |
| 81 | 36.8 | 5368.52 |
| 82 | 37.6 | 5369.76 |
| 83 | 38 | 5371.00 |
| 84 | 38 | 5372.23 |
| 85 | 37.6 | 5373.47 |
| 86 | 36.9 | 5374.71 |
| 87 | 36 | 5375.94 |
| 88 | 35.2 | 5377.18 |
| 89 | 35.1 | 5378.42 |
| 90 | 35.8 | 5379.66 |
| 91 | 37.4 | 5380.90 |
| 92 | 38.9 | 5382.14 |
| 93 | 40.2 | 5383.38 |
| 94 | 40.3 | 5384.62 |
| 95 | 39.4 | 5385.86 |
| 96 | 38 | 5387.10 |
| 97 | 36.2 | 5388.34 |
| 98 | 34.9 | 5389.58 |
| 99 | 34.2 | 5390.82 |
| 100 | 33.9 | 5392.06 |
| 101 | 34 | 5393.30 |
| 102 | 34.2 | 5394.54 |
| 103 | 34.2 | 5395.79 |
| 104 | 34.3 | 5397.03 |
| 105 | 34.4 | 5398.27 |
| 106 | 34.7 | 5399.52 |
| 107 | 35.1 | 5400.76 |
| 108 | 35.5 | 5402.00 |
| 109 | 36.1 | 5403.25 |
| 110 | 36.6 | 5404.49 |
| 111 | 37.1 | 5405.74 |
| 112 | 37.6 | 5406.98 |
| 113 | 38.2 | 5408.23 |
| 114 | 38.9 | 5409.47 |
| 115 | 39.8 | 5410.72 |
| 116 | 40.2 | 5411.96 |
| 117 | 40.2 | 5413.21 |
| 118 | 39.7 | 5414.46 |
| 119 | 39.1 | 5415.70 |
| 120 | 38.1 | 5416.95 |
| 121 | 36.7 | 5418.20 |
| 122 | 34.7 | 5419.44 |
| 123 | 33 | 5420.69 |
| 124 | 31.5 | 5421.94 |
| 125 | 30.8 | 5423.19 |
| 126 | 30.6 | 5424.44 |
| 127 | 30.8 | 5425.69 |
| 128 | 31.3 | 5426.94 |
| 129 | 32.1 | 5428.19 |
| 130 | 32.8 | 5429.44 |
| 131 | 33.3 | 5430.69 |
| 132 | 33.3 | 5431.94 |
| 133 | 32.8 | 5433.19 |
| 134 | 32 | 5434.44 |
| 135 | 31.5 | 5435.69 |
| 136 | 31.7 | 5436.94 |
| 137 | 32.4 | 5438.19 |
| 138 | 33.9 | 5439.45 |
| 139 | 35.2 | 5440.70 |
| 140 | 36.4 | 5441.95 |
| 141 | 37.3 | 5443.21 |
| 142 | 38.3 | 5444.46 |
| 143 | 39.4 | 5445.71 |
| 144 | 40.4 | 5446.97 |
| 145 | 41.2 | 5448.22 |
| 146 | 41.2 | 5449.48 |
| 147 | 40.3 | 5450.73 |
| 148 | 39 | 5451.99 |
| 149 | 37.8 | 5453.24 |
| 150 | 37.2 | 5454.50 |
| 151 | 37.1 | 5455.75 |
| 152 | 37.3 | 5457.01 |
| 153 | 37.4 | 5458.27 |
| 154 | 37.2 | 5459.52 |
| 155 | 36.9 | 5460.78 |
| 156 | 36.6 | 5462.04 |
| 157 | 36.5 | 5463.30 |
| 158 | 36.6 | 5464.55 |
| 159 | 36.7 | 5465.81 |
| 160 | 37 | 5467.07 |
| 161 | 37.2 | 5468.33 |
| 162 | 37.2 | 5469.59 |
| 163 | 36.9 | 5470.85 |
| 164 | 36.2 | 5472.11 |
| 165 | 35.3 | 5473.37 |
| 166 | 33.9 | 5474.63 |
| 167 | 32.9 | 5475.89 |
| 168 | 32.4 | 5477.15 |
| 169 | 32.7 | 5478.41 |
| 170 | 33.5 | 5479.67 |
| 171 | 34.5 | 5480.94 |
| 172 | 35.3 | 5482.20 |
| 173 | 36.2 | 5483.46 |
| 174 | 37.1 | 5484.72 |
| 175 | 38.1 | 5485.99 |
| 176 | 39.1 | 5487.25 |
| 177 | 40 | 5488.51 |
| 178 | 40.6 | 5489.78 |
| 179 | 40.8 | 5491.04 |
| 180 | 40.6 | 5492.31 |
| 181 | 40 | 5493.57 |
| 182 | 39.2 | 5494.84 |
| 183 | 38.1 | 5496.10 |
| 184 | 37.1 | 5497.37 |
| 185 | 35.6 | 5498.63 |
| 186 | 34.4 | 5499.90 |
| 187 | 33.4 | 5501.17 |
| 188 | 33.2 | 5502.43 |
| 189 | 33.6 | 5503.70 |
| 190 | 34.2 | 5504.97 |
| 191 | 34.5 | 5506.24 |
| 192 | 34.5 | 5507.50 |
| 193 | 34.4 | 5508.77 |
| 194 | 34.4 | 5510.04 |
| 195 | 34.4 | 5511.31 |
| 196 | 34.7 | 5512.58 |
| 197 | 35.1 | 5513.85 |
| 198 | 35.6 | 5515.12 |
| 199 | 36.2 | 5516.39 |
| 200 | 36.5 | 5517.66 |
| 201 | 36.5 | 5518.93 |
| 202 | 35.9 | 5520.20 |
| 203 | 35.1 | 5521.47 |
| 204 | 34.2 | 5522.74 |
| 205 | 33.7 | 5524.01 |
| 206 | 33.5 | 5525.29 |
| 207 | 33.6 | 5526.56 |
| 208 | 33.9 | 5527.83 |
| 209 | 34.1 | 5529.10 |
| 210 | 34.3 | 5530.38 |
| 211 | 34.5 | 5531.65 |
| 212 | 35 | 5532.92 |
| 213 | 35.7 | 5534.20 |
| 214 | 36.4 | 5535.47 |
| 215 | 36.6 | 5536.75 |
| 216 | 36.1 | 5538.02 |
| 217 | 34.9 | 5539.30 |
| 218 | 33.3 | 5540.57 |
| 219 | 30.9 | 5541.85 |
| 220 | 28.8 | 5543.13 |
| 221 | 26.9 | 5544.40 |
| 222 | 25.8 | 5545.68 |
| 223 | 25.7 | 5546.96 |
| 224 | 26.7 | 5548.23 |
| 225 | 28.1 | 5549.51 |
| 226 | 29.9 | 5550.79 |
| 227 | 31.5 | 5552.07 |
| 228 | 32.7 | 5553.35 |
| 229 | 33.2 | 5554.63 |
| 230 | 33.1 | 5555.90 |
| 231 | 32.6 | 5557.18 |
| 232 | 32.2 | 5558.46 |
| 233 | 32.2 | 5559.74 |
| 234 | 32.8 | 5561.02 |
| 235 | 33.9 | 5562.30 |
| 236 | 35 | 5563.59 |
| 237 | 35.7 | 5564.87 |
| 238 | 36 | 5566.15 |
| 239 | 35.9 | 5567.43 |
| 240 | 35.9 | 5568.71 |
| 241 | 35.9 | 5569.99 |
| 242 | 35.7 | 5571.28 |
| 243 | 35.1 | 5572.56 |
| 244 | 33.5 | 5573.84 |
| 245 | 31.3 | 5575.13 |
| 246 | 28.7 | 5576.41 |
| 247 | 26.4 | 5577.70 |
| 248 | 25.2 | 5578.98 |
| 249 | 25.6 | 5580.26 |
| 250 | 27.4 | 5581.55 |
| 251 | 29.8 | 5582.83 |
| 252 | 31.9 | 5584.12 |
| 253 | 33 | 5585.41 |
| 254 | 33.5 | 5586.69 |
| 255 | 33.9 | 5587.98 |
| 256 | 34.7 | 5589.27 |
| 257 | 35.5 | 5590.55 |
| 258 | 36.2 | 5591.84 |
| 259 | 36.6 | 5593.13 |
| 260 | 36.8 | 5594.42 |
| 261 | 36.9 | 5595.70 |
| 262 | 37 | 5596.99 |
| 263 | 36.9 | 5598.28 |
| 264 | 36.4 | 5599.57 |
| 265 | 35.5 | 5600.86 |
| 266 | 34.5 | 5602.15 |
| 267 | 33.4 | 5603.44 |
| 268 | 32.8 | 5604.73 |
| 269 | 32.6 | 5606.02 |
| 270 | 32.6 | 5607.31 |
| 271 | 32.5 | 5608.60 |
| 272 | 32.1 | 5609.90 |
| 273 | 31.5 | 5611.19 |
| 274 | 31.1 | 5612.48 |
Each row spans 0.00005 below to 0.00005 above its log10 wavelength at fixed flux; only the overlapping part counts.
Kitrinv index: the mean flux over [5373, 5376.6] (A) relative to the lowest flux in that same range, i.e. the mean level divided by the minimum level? 1.02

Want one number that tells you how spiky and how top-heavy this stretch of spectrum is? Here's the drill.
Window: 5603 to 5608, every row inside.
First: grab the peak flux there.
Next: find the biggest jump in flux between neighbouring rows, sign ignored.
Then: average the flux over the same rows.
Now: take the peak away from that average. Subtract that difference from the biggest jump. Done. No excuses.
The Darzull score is 1.2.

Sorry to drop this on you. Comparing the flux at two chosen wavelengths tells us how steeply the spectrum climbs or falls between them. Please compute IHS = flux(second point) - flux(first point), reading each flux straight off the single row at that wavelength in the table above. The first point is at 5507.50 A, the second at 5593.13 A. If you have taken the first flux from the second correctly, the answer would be 2.1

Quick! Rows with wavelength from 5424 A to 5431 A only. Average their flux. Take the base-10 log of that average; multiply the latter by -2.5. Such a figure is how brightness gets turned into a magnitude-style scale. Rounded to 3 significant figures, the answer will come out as -3.76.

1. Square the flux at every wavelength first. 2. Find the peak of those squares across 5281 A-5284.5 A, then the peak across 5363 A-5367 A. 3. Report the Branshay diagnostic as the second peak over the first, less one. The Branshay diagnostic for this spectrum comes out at -0.18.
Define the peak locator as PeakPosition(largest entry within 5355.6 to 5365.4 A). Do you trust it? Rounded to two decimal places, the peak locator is 5357.41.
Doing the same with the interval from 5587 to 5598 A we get 5596.99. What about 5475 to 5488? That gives 5487.25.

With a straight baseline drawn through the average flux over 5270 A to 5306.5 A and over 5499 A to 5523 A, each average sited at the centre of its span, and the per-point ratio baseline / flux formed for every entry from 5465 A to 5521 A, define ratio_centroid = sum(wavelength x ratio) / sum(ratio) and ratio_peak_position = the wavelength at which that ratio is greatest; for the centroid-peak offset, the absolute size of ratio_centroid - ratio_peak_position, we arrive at 15.9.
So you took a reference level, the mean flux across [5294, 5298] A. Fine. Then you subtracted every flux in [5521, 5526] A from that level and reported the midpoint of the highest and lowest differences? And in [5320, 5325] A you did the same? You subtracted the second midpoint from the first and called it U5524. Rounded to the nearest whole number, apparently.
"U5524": -5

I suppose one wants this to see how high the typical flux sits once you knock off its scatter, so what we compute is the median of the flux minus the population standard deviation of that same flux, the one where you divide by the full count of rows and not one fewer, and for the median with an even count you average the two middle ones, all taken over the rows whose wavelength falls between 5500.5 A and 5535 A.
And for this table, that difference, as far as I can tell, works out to 33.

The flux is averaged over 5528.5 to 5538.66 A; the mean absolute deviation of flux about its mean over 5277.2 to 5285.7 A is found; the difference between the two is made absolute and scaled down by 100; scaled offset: 0.342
